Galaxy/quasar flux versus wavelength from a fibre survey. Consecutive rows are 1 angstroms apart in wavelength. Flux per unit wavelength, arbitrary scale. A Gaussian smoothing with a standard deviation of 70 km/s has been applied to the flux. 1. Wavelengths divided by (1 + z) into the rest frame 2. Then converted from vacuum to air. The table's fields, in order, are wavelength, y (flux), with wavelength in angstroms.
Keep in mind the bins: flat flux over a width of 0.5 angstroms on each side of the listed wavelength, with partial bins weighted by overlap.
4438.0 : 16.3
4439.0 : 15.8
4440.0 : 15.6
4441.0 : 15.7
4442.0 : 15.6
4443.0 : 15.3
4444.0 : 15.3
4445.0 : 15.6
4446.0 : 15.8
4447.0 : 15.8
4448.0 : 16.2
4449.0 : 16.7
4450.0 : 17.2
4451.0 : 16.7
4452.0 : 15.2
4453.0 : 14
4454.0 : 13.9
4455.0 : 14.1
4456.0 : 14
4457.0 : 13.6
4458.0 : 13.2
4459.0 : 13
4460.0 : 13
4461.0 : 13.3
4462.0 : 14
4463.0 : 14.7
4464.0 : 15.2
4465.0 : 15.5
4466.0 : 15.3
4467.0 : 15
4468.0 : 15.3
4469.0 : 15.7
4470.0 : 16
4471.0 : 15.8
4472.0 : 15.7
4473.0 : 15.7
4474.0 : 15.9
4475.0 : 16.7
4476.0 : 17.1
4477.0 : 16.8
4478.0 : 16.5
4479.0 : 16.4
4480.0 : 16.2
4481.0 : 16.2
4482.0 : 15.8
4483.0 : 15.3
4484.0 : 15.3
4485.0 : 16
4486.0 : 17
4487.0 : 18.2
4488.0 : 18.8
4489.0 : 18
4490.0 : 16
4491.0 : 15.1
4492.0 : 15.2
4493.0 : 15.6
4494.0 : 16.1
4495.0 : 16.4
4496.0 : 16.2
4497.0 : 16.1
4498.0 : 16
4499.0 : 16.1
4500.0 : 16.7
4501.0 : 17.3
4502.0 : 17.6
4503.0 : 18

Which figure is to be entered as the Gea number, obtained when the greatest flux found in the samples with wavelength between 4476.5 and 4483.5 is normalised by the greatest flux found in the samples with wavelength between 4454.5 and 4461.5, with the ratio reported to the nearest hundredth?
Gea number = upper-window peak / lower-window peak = 1.19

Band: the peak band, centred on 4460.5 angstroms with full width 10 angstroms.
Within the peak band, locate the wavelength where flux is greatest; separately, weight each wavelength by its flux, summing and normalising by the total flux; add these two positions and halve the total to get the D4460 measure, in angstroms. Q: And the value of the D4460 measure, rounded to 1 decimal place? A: 4462.8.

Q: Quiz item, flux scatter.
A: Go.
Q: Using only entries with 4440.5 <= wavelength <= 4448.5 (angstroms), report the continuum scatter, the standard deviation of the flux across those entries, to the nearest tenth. 0.3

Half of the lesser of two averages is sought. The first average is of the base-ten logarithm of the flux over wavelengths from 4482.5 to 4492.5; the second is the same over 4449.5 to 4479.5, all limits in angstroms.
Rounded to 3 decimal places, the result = 0.589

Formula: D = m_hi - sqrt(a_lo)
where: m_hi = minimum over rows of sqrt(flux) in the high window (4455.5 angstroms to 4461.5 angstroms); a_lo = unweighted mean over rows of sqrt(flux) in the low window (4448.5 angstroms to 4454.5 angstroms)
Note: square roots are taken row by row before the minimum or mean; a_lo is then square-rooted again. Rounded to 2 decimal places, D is 1.62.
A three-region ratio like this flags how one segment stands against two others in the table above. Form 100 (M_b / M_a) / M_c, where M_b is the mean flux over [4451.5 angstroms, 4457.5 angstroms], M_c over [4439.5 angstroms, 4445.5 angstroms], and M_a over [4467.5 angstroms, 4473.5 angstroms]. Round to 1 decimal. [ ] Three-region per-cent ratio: 5.8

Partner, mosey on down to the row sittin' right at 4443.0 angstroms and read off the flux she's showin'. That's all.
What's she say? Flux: 15.3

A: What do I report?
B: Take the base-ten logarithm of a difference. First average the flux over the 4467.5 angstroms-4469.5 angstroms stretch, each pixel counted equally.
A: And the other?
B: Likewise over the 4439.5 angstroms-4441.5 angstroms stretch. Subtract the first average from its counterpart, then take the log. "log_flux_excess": -0.8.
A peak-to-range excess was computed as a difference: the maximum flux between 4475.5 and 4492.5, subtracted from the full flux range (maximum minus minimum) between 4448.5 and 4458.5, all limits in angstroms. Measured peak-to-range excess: -14.8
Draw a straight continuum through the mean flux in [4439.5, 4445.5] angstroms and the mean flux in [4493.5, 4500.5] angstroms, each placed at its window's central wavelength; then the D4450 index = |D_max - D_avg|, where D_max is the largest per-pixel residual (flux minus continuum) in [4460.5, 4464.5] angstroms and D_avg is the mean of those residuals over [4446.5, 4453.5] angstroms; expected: 1.0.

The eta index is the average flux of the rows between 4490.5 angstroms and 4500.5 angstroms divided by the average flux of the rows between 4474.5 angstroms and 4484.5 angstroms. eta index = 0.98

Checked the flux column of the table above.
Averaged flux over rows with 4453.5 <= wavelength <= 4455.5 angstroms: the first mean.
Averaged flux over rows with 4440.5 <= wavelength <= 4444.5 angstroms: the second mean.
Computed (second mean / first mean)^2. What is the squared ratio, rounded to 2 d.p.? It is 1.22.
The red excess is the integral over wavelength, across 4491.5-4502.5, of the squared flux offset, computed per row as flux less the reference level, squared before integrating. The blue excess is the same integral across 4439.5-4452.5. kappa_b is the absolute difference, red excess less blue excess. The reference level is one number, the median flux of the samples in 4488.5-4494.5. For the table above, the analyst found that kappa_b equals 3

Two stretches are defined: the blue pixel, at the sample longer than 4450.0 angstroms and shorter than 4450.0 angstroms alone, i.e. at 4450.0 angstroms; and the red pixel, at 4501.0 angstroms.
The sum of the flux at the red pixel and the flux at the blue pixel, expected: 34.5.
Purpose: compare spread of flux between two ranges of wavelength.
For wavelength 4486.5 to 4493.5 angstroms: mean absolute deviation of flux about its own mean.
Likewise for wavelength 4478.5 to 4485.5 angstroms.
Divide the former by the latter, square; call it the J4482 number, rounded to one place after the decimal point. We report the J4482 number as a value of 15.2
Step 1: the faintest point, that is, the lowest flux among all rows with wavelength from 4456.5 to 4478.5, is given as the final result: 13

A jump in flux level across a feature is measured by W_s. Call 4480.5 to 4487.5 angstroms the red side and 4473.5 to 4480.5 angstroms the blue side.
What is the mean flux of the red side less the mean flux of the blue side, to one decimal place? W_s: -0.3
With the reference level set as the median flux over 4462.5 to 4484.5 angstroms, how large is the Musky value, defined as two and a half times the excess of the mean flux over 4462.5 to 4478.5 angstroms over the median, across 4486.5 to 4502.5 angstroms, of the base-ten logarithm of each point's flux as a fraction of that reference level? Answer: 39.5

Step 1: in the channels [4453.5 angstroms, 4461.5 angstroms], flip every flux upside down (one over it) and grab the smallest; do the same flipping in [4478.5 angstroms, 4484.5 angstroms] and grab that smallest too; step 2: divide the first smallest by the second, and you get 1.16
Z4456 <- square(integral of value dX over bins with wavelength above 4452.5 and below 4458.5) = 6856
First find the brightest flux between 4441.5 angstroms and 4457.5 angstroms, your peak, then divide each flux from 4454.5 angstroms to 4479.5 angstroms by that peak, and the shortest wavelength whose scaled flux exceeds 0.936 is 4475.0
